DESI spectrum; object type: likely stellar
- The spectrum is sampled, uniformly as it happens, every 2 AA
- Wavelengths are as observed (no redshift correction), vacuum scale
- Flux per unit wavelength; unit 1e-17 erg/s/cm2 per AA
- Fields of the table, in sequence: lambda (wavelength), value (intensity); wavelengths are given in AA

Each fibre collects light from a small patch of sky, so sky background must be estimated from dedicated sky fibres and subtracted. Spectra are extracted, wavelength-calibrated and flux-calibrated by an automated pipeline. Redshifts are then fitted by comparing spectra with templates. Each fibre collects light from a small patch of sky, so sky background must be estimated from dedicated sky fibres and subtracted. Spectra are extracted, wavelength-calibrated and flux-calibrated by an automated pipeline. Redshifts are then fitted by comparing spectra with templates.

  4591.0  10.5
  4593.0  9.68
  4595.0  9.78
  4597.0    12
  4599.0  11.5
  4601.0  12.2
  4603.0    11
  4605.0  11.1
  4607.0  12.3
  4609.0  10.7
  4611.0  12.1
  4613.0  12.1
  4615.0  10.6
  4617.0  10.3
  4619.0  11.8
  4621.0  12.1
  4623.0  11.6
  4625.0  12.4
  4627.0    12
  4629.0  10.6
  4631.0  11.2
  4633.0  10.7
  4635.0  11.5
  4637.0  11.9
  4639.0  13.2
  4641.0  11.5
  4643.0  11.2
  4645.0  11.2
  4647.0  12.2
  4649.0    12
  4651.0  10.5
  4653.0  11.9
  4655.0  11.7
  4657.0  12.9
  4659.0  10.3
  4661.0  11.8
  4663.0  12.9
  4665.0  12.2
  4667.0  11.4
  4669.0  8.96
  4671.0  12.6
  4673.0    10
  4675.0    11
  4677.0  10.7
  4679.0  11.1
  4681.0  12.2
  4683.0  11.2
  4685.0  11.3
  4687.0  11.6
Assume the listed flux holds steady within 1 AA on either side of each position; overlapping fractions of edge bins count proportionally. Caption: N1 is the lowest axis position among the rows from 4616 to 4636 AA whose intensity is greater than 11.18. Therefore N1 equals 4619.0 AA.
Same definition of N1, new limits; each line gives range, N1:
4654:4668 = 4655.0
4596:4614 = 4597.0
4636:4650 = 4637.0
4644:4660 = 4645.0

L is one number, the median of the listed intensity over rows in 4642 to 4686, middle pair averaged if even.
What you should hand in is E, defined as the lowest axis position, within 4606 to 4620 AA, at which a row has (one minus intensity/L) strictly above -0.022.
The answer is 4609.0 AA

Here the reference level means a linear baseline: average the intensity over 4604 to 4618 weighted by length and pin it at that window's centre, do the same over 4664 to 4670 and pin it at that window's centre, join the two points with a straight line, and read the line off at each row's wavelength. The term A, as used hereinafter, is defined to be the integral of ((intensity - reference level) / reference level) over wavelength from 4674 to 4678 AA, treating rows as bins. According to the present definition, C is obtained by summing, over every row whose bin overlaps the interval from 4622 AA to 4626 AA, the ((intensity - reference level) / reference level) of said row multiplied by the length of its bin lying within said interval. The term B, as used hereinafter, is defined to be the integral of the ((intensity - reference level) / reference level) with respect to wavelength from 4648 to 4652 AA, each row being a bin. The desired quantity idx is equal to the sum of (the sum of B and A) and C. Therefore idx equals 0.40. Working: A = 0.03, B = 0.09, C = 0.3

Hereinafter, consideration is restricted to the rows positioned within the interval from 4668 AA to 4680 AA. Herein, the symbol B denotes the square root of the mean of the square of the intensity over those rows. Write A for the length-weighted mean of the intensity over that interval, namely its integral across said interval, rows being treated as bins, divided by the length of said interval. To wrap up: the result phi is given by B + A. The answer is 21.5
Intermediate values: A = 10.7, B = 10.8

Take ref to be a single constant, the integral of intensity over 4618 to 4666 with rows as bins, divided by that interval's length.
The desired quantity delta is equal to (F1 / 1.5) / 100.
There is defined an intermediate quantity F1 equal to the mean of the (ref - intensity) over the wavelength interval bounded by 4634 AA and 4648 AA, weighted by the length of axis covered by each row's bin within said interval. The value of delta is -0.0006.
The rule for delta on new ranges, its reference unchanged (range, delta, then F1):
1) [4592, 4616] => 0.0031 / 0.47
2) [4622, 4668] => 0.0002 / 0.03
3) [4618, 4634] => 0.0011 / 0.17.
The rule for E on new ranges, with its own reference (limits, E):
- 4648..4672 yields 4651.0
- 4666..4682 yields 4667.0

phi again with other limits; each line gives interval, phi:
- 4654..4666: 24.0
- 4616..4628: 23.4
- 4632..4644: 23.4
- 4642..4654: 23.0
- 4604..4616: 23.0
